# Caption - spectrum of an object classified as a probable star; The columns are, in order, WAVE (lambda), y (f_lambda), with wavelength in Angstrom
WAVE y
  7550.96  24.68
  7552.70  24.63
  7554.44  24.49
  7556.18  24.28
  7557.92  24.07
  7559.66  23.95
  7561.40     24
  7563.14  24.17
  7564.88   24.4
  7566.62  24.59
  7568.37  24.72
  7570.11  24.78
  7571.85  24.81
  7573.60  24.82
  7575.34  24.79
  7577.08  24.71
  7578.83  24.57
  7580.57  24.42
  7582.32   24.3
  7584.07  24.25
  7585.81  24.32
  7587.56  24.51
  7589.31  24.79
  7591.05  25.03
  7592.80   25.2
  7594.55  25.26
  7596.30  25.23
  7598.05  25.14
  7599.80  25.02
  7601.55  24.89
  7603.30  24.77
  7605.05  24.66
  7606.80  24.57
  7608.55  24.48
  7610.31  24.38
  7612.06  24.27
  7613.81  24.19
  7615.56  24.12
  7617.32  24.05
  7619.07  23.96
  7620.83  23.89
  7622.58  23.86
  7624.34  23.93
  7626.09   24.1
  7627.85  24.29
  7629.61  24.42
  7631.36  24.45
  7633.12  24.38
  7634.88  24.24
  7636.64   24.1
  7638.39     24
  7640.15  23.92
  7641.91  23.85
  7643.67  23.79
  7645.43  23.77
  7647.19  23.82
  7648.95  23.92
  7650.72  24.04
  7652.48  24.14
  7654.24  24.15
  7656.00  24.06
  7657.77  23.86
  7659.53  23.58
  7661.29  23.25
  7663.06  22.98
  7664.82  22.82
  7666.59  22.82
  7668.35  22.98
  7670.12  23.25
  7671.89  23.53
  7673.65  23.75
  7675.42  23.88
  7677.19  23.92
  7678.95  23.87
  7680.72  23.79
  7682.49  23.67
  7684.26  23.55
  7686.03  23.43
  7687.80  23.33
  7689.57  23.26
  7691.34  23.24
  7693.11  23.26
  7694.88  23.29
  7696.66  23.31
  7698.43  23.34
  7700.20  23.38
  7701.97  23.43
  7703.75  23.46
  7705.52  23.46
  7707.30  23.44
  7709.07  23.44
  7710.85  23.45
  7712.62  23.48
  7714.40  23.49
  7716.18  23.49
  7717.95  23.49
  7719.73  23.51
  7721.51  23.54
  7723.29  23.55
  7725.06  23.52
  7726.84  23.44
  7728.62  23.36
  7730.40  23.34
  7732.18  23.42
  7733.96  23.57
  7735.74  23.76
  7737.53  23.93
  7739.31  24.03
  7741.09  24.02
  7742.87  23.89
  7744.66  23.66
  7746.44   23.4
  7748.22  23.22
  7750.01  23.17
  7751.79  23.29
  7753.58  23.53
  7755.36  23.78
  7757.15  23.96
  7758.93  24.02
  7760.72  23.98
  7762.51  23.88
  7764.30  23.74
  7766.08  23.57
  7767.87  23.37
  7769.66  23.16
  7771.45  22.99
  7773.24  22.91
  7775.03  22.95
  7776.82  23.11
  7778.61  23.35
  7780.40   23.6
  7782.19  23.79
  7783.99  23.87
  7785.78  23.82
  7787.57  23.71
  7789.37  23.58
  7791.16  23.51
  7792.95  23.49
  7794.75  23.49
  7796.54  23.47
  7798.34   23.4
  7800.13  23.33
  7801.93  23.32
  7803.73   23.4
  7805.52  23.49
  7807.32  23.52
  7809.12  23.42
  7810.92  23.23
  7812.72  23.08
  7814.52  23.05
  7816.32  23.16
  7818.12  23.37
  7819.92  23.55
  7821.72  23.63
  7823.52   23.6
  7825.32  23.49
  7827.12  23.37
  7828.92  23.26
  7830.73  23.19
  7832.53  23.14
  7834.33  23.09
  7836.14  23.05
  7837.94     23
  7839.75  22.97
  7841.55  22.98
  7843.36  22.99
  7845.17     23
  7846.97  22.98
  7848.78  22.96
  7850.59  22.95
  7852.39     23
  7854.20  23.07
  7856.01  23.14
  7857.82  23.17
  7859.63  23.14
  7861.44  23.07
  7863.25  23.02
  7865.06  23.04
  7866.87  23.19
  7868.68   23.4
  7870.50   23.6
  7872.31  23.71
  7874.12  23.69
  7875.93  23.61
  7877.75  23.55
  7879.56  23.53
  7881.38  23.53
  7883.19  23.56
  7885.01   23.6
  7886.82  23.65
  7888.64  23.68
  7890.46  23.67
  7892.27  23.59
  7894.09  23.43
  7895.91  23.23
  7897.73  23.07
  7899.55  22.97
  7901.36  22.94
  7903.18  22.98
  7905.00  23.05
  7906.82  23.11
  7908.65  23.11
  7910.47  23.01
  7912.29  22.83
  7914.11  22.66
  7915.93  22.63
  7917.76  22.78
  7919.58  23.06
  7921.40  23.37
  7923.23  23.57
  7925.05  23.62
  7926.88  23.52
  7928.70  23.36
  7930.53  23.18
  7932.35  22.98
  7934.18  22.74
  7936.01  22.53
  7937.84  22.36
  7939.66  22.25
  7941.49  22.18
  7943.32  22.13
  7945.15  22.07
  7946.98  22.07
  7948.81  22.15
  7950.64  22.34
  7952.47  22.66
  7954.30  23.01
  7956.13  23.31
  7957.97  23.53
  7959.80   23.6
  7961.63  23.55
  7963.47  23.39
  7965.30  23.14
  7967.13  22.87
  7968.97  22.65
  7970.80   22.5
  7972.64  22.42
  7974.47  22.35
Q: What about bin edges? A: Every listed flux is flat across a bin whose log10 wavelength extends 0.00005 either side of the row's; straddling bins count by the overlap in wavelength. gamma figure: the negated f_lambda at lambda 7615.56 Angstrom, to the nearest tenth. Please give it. -24.1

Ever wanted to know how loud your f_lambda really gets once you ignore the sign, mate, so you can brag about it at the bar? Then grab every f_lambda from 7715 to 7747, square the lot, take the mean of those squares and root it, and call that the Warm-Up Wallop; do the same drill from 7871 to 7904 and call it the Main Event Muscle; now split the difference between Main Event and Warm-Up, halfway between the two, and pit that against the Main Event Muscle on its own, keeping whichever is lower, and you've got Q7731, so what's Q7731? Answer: 23.4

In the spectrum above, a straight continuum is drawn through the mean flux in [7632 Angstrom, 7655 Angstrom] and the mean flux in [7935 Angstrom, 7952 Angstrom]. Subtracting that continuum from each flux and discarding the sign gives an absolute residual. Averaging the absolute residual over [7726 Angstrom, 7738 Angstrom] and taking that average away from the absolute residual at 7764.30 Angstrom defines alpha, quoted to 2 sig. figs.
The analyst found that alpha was 0.26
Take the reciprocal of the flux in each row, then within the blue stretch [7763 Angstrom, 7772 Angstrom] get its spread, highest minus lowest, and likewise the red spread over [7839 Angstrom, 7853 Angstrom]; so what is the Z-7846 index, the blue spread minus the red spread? 0.0013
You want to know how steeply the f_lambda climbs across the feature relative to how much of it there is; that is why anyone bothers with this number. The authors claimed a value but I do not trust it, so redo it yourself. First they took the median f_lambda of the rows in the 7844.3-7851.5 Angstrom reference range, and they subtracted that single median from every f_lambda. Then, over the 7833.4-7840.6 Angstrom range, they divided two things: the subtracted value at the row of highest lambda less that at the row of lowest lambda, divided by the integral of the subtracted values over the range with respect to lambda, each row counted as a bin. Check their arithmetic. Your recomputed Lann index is -0.29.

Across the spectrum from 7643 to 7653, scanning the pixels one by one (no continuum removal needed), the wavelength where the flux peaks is 7652.48 Angstrom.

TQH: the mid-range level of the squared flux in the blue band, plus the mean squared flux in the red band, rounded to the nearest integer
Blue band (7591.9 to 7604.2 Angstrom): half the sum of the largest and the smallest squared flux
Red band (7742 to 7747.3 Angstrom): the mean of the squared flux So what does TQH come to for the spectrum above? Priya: 1185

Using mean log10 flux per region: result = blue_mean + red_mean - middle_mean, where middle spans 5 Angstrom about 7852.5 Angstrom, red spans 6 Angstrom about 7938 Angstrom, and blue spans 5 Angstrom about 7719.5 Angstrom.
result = 1.36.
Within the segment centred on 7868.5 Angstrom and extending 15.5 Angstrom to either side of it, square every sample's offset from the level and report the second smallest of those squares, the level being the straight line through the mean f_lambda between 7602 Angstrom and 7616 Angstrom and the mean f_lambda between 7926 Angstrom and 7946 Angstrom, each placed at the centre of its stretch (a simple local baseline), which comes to 0.000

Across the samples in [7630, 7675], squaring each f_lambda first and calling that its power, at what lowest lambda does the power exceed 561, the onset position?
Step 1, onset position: 7631.36 Angstrom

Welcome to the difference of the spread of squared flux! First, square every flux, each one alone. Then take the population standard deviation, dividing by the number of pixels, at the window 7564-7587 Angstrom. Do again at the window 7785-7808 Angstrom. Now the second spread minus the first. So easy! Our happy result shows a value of -3.7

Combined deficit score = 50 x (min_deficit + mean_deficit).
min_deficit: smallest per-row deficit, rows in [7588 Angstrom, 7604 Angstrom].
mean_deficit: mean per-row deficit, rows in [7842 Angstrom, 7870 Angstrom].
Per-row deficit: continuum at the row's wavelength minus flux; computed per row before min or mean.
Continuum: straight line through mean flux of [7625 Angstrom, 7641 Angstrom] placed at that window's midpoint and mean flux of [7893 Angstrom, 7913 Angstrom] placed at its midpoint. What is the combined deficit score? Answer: -35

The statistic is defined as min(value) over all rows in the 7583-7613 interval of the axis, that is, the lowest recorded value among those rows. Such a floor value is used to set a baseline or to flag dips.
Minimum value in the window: 24.25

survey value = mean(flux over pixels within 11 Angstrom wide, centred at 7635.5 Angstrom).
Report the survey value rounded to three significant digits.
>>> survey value 24.2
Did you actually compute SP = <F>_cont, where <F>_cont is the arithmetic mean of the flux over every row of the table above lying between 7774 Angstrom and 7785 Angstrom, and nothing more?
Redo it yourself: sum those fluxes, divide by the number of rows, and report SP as 23.4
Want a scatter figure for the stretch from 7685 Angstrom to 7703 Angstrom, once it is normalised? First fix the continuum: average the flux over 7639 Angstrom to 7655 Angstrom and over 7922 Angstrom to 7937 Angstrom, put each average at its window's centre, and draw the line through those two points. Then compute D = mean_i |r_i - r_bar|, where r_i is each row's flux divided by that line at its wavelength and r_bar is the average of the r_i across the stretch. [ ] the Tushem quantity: 0.0025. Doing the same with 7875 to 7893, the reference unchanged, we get 0.0023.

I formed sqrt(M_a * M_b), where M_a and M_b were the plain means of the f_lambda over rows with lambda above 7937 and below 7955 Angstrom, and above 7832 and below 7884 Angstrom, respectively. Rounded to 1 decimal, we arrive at 22.8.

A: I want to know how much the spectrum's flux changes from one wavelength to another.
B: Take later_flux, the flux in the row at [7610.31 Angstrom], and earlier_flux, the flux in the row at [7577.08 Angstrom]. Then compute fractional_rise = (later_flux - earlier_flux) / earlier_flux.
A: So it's -0.013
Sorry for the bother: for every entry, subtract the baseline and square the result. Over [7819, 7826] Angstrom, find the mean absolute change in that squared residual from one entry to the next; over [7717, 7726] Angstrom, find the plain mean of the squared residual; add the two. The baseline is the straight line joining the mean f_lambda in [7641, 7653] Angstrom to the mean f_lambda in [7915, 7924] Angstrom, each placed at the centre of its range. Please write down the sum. 0.05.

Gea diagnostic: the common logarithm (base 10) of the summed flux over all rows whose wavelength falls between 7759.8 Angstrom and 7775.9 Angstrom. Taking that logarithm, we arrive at 2.32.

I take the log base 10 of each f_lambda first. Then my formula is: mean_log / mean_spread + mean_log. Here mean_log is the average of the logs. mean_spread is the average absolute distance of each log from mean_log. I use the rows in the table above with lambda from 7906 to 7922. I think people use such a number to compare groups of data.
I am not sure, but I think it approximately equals 359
